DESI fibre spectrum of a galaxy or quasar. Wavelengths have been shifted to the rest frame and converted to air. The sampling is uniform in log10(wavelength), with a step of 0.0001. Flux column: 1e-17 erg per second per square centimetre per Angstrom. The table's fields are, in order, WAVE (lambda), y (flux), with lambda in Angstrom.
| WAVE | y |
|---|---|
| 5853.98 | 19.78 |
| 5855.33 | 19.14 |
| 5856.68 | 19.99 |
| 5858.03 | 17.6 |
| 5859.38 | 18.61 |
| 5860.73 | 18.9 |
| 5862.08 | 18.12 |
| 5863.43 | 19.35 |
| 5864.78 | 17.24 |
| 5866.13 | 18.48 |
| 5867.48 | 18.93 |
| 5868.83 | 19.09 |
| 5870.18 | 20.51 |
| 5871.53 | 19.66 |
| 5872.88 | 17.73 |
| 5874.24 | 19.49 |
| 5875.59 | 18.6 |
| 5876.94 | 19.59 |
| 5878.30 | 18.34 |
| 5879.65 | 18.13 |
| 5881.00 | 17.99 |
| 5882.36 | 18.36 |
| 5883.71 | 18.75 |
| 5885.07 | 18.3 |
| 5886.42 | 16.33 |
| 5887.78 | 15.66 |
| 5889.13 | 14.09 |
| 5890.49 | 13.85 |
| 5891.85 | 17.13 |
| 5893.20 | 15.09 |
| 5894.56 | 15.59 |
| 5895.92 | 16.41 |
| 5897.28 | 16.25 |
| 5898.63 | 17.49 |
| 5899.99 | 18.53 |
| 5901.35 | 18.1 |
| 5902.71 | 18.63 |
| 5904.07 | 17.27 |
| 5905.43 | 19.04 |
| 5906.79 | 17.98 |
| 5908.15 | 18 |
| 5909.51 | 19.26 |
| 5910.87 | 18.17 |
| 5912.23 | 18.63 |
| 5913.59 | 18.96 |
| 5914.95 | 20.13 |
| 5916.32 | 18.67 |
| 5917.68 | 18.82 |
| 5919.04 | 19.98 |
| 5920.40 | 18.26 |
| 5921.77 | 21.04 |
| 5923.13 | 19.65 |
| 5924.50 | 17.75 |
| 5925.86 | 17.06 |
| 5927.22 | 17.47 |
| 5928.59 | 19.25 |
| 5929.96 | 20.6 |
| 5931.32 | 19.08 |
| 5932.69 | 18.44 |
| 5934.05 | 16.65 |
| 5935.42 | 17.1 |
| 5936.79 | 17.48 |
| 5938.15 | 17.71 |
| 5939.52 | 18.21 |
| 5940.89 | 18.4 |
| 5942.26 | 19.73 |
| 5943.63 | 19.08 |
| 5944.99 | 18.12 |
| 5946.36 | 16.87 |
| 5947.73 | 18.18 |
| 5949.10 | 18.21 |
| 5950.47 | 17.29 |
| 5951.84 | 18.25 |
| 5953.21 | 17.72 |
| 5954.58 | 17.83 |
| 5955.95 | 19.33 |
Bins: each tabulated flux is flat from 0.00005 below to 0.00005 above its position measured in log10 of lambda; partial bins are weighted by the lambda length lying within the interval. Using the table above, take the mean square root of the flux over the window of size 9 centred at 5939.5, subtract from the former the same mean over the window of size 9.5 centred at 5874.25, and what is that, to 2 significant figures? -0.10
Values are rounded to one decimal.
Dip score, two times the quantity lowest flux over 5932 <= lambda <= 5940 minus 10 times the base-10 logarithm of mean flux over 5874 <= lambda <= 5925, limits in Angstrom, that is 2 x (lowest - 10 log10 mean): 8.2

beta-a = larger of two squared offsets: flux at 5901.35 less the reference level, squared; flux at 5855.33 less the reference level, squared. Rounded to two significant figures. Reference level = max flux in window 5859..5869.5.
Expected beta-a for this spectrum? 1.6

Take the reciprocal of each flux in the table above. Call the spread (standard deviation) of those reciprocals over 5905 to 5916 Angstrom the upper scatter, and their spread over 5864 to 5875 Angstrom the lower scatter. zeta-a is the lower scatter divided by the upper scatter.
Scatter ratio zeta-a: 1.47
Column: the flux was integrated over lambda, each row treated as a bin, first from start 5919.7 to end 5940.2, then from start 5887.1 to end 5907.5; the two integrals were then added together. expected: 718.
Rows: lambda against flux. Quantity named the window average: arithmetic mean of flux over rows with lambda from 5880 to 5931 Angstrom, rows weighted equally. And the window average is 17.9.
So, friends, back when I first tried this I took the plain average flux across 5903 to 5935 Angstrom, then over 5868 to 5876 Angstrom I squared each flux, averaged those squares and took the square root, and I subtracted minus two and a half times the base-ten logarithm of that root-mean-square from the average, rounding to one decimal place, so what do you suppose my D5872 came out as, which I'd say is 21.9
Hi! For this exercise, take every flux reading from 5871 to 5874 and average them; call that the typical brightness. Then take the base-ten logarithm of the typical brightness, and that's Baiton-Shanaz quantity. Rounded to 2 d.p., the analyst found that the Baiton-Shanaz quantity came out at 1.27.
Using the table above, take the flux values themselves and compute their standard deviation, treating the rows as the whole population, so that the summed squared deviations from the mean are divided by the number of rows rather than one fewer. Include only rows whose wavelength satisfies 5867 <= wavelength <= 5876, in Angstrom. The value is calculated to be 0.81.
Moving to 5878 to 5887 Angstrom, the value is 0.73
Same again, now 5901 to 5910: 0.64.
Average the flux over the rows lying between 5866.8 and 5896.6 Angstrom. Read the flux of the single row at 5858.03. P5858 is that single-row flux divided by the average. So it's 1.00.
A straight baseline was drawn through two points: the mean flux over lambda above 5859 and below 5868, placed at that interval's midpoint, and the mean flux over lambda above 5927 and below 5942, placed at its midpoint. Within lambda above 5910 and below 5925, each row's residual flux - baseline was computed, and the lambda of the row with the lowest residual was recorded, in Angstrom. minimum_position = 5924.50 Angstrom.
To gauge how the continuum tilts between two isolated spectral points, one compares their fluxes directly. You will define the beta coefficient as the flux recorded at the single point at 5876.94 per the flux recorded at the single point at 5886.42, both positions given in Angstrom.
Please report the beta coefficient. 1.2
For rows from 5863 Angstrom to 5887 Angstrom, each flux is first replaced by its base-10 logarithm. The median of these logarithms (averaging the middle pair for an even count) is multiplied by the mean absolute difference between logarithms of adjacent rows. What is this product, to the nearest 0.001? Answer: 0.029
